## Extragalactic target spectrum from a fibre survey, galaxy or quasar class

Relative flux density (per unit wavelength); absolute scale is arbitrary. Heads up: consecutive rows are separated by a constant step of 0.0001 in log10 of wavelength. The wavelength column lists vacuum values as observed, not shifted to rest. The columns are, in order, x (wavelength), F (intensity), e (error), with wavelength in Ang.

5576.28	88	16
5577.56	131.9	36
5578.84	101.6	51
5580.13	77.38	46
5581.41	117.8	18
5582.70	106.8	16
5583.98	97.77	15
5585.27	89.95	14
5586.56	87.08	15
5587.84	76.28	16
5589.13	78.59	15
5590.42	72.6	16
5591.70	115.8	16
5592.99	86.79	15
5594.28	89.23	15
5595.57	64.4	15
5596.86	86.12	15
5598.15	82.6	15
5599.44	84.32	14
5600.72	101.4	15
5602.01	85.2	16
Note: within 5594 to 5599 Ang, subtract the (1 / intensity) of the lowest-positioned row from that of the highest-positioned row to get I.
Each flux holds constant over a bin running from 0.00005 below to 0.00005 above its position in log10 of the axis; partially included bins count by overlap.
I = 0.001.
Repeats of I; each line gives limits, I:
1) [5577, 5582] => 0.001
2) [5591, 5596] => 0.007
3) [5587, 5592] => -0.004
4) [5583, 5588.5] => 0.003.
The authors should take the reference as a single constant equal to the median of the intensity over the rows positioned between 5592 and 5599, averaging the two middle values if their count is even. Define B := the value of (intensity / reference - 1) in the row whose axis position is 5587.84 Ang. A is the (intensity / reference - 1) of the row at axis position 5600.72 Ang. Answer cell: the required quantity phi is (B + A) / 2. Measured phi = 0.03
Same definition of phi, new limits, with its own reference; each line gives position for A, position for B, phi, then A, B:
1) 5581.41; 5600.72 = 0.27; 0.4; 0.18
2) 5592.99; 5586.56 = 0.01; 0.0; 0.01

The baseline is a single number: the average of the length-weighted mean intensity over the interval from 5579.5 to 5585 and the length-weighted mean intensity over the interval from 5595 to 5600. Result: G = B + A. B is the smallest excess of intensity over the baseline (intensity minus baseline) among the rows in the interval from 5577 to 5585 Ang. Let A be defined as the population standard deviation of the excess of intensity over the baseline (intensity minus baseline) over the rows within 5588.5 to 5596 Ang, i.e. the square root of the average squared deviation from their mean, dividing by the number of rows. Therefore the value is 4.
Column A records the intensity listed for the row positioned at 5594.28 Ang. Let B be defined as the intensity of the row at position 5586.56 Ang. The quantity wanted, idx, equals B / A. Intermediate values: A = 89.23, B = 87.08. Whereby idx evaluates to 1.0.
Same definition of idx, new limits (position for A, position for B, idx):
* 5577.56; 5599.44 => 0.6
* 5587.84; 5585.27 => 1.2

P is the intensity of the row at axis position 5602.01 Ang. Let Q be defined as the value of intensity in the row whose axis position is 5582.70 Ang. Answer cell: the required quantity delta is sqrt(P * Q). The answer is 95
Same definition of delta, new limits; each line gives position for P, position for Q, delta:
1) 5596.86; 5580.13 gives 82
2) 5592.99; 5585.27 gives 88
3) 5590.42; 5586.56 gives 80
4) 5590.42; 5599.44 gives 78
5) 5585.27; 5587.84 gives 83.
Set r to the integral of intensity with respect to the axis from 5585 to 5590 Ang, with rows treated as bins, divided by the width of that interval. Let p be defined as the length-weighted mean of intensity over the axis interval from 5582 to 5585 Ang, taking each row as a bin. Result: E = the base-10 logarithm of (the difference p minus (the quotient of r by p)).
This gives 2.00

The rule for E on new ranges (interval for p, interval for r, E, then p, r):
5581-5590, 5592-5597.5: 1.96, 92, 83.7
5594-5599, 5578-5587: 1.90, 80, 97.9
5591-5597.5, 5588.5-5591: 1.94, 88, 75.6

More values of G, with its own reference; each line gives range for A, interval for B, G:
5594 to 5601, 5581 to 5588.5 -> -2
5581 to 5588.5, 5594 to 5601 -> -11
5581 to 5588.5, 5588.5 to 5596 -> -11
